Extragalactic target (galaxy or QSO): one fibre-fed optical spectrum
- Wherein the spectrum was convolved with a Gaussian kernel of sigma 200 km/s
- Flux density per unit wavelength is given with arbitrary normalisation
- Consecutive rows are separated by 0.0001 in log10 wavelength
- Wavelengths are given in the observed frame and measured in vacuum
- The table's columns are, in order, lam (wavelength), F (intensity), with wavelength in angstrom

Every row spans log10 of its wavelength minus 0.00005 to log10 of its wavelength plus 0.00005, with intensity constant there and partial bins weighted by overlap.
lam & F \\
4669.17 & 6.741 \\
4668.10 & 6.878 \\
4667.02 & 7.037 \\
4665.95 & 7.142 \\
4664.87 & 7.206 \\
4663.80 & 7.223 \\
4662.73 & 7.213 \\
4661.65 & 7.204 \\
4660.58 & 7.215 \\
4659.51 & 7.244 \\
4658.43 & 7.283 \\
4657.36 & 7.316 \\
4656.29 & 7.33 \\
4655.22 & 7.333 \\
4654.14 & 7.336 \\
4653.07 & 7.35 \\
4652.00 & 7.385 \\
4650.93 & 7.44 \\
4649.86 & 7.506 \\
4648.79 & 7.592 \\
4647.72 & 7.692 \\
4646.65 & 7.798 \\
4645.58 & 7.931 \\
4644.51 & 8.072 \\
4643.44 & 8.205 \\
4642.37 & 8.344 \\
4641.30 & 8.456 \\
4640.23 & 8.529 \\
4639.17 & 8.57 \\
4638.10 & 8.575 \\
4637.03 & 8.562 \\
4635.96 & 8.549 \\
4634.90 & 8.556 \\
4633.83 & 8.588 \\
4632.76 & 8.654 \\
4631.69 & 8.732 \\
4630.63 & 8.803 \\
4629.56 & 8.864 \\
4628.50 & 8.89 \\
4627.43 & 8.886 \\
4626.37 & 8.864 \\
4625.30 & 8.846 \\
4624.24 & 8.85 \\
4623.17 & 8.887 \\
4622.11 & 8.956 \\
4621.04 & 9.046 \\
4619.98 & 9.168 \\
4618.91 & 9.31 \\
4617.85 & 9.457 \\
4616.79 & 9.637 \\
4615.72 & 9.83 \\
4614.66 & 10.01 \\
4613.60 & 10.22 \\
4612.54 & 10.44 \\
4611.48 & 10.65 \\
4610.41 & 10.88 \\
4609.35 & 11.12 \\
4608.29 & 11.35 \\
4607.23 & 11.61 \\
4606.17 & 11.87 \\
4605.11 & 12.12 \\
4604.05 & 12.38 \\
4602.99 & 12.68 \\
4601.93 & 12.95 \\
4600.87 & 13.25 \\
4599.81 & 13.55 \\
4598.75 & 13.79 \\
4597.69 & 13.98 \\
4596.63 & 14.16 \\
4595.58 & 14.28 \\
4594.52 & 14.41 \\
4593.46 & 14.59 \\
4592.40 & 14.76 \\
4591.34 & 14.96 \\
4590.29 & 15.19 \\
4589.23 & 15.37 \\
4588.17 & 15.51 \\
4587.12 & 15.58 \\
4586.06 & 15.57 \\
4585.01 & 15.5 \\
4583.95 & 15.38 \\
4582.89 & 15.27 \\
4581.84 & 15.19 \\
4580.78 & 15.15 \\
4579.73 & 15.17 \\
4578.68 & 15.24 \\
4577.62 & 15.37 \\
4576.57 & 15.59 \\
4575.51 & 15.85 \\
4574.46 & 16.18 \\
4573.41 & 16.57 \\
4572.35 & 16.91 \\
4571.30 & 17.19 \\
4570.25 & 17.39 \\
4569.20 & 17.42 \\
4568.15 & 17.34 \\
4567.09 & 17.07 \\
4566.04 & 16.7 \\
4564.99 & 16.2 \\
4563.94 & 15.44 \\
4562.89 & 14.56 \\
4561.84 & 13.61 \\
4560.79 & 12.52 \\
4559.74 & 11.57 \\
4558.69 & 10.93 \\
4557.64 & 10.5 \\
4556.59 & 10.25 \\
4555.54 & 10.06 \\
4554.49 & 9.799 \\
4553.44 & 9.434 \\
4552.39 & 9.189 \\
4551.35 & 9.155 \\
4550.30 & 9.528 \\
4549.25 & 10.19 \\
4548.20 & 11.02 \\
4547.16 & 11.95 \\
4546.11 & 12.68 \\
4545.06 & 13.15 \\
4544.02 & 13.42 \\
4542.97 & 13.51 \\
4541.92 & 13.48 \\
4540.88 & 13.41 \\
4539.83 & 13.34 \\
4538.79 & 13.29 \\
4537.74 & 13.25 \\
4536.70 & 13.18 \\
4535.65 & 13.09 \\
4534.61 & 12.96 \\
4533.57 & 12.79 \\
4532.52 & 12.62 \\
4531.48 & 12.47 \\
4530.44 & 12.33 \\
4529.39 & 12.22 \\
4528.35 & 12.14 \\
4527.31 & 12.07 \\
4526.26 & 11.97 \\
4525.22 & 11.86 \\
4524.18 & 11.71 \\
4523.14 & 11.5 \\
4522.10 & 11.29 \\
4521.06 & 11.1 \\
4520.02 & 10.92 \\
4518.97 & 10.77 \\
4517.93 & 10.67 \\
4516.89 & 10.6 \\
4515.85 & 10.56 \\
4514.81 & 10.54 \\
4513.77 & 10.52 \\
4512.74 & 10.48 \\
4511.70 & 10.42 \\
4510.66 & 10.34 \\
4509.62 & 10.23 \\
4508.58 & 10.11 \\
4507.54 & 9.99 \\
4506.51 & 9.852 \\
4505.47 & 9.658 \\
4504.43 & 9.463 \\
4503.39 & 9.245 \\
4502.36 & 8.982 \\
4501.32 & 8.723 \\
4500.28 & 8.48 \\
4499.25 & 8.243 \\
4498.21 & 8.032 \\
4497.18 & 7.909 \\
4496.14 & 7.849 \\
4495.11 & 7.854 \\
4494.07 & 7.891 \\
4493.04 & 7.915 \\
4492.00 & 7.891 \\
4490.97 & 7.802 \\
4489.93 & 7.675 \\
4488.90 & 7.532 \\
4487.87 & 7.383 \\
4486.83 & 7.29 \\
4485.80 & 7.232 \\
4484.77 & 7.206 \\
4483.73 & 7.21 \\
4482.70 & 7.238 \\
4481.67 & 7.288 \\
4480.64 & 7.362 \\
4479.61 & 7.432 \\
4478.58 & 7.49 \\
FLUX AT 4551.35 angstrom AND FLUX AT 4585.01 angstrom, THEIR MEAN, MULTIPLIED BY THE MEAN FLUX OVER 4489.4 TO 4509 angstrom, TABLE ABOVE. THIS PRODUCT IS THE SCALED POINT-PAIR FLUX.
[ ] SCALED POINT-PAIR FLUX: 106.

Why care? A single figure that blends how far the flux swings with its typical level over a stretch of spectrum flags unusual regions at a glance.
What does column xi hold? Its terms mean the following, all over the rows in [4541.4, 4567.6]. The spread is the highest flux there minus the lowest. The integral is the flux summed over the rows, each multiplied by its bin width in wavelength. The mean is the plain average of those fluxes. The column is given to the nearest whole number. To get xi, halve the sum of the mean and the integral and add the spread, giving 174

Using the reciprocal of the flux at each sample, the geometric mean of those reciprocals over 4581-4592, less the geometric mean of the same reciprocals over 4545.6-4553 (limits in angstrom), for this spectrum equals -0.031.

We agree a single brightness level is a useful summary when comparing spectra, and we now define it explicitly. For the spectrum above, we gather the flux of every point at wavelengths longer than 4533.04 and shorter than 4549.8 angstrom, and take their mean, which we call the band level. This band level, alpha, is 13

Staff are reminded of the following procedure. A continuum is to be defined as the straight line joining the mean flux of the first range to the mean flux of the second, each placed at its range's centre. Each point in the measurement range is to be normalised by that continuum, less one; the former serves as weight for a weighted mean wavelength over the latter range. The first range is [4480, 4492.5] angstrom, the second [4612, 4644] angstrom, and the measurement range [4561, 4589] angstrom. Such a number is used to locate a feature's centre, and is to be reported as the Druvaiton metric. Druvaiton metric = 4574.6 angstrom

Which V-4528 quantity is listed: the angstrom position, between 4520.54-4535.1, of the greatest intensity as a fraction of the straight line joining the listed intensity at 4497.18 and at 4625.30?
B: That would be 4534.61 angstrom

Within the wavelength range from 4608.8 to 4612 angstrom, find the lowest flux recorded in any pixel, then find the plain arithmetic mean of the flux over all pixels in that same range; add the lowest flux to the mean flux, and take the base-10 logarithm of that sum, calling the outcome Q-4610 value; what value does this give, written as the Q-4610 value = 1.33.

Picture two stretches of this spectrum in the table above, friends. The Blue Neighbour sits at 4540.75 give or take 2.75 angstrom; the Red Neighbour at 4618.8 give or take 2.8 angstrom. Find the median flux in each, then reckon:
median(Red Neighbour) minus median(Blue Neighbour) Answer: -4.1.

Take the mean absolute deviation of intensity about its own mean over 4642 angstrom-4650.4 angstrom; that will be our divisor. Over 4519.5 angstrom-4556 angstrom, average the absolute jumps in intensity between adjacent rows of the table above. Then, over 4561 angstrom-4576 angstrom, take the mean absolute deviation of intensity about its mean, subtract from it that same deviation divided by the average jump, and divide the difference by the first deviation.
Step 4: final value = -12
